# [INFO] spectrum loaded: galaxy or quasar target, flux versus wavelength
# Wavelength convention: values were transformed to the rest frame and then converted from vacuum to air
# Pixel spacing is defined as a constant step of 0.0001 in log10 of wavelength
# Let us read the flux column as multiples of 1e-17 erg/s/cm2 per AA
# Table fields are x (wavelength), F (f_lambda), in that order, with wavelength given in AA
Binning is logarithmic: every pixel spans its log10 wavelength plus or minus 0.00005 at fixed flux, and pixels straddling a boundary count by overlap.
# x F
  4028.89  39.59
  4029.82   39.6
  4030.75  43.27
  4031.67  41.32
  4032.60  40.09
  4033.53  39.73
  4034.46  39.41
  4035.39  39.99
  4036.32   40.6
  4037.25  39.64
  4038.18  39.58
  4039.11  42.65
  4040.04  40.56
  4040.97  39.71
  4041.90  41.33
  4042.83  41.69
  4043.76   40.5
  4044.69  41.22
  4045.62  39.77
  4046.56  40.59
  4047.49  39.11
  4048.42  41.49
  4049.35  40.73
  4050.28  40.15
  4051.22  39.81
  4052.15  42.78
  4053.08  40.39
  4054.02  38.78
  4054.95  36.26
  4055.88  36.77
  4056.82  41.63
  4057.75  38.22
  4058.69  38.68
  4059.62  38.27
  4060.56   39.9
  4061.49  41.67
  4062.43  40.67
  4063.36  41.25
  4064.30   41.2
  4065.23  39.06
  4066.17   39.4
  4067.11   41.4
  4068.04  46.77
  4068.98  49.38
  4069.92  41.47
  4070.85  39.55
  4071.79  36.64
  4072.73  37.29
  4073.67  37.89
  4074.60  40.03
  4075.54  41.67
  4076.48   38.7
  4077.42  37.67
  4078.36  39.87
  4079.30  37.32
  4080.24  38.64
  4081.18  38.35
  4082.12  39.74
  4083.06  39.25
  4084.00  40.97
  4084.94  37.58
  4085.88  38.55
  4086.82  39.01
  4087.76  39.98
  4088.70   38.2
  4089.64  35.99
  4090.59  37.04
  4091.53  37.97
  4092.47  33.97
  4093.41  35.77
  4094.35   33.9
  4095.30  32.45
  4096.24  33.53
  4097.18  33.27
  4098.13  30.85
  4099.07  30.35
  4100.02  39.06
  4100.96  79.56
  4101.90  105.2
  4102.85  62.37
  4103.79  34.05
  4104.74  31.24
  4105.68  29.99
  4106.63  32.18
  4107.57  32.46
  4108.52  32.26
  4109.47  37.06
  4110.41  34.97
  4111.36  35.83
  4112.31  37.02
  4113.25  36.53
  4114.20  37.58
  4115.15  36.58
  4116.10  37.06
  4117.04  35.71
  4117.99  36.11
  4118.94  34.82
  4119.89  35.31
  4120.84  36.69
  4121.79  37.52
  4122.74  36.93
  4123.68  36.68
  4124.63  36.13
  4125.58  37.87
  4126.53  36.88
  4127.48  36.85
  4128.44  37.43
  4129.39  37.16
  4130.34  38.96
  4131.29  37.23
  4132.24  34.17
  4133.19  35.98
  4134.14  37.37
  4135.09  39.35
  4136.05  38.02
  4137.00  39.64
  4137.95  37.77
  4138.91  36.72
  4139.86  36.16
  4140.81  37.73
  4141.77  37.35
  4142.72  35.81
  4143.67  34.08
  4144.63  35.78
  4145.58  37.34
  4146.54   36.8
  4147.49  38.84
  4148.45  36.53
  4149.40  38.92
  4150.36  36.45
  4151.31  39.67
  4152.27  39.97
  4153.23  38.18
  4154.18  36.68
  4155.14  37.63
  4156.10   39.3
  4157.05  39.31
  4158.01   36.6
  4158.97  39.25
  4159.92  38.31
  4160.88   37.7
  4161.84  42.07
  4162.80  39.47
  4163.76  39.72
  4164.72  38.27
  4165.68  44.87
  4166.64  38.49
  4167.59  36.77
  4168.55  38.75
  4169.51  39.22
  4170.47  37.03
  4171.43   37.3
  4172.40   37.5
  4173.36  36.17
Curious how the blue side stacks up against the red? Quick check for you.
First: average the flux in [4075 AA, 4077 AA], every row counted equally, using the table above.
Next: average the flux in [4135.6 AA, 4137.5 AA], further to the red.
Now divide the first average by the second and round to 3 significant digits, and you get 1.03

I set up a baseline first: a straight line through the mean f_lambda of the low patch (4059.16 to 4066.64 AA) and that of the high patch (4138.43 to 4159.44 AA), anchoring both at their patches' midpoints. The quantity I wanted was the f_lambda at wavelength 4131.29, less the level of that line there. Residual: -0.82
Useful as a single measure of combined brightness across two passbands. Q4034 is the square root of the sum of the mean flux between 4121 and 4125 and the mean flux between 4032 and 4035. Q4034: 8.75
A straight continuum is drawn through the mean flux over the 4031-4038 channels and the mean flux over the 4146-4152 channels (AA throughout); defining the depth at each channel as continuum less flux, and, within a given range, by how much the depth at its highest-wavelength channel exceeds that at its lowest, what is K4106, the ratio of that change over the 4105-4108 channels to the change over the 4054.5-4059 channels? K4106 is 1.0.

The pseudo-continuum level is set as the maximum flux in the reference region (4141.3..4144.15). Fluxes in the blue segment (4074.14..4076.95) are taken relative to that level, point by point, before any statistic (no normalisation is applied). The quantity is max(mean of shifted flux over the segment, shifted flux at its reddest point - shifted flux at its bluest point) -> 2.8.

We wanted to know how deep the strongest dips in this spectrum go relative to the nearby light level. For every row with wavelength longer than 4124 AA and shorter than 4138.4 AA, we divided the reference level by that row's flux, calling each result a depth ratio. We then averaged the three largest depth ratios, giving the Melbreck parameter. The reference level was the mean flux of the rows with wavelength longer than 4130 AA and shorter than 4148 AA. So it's 1.05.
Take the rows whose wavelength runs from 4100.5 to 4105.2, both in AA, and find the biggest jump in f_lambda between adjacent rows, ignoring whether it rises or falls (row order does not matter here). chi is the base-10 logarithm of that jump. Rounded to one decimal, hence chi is 1.6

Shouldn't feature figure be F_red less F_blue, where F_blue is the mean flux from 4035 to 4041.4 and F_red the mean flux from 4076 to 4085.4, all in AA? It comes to -1.6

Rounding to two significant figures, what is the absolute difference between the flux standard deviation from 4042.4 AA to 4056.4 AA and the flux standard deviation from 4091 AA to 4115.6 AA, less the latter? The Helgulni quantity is -1.7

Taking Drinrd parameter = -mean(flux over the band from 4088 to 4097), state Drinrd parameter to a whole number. -35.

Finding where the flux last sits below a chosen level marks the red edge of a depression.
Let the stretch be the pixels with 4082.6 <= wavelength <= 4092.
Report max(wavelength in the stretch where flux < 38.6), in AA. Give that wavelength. 4091.53 AA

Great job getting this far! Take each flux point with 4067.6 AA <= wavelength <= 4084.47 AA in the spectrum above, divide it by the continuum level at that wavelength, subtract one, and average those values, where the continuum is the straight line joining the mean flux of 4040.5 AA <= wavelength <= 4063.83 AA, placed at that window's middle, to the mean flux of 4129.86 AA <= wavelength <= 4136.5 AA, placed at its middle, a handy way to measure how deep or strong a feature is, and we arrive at 0.02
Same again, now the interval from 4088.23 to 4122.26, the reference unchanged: 0.02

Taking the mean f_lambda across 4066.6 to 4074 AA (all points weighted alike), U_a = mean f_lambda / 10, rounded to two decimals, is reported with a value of 4.13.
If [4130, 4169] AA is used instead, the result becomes 3.80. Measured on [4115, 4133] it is 3.66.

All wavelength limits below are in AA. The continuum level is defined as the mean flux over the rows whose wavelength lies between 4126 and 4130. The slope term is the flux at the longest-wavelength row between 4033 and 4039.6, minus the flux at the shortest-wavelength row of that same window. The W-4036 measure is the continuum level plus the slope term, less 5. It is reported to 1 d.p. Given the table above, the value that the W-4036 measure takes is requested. 35.0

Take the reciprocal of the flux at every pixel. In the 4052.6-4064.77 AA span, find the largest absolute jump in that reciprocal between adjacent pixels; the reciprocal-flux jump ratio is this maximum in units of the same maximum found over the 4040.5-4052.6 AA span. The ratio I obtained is 1.82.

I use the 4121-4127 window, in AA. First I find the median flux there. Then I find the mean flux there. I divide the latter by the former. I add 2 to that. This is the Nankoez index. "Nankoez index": 3.003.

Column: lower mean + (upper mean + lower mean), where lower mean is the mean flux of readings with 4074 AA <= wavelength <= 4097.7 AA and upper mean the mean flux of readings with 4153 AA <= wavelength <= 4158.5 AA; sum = 113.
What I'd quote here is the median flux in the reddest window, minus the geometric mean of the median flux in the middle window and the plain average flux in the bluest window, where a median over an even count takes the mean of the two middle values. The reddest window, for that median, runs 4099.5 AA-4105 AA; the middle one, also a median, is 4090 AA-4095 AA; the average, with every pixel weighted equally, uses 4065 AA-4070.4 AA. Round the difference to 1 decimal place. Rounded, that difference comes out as 11.5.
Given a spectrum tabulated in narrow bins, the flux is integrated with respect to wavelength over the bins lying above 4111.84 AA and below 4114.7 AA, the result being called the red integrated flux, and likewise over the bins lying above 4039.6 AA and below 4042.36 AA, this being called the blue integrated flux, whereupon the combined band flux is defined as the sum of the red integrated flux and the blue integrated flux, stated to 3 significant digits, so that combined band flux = 218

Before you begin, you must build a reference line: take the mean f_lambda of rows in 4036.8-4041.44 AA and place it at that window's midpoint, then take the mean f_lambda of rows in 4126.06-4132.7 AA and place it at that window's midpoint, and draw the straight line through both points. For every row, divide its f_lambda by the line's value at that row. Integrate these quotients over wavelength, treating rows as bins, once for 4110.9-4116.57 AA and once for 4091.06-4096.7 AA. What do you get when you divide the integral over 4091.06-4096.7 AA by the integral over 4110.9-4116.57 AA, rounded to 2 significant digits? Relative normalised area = 0.92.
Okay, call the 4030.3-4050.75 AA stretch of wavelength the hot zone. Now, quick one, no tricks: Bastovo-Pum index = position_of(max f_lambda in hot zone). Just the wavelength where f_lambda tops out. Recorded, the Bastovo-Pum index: 4030.75 AA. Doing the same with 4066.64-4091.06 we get 4068.98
